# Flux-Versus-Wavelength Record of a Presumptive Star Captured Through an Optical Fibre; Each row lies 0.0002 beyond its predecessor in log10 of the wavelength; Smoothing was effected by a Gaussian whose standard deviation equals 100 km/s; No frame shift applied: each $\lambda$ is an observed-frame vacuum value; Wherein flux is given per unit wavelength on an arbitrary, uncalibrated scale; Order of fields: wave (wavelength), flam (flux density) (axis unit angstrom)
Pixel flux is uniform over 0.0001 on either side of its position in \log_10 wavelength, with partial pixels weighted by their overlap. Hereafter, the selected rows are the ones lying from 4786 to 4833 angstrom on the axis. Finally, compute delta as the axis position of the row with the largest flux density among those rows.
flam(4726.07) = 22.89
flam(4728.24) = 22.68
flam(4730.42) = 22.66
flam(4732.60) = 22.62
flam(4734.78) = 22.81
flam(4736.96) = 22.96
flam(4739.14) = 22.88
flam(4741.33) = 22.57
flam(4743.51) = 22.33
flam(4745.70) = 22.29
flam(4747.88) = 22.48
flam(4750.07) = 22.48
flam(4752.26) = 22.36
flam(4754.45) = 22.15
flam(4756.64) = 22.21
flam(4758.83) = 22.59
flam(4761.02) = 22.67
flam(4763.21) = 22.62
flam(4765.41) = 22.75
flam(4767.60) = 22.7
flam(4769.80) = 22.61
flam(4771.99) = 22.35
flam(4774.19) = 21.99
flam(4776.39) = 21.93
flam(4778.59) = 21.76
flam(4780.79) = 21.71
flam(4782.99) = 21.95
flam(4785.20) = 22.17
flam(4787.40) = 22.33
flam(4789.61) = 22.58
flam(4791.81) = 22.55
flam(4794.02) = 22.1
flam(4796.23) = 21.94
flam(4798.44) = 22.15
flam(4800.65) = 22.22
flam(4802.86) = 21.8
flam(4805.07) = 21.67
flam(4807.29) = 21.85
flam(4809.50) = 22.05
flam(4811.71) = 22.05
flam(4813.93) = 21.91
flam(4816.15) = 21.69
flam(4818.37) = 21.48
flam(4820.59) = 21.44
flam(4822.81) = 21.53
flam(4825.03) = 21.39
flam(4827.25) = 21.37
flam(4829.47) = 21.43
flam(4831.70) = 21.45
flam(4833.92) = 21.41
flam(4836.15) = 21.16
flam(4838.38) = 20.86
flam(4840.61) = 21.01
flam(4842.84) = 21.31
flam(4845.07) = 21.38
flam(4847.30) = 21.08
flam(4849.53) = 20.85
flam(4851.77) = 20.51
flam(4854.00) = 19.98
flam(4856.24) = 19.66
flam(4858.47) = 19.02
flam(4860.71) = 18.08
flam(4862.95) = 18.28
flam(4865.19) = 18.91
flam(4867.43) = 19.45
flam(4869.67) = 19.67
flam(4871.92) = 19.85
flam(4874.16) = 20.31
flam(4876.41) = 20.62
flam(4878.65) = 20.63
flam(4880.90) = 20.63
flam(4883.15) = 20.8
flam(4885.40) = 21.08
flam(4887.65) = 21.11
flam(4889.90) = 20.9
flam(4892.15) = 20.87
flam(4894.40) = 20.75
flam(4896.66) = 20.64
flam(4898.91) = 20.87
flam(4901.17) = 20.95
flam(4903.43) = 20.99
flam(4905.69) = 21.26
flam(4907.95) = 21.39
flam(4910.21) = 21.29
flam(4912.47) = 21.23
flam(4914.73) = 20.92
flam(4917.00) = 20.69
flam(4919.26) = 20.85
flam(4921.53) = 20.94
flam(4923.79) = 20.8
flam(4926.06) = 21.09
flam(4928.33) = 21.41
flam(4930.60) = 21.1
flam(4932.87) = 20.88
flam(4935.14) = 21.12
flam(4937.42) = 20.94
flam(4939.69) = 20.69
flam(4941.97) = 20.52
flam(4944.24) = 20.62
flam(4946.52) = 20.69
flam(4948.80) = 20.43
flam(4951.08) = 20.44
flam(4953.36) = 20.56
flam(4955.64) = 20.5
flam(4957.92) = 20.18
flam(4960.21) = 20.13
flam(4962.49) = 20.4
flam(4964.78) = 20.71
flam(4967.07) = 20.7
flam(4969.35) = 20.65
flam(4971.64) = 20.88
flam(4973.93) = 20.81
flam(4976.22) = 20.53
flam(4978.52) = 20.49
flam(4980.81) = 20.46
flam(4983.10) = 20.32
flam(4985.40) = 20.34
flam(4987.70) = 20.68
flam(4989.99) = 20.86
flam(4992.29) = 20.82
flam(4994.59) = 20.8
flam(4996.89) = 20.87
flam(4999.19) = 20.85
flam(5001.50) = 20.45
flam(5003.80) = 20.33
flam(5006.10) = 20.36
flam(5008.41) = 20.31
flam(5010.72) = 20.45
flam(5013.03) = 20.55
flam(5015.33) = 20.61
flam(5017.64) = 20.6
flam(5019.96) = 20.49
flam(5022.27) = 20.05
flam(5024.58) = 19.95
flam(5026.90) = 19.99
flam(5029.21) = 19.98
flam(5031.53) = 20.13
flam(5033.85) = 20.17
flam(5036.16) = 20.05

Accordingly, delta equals 4789.61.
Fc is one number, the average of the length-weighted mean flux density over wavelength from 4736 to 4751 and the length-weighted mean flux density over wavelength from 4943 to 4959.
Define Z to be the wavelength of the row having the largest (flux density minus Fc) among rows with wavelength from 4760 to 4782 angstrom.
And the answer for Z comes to 4765.41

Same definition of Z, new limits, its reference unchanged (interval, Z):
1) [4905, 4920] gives 4907.95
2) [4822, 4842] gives 4822.81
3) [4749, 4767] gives 4765.41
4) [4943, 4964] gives 4946.52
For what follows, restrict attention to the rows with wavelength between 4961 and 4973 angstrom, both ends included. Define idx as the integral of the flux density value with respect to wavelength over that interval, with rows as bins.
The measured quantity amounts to 248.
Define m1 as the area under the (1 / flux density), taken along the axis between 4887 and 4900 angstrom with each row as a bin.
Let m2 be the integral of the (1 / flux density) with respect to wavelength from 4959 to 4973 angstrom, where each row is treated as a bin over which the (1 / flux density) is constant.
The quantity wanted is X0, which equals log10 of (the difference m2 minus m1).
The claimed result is -1.25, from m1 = 0.62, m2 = 0.680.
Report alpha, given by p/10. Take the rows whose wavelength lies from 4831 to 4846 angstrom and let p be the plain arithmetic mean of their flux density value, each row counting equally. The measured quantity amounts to 2.12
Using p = 21.2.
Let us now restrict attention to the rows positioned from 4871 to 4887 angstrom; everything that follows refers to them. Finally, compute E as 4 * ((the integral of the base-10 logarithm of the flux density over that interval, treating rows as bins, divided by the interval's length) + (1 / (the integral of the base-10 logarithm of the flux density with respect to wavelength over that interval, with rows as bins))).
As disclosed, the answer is 5.44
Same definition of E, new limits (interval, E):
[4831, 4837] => 5.82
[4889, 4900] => 5.55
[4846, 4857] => 5.52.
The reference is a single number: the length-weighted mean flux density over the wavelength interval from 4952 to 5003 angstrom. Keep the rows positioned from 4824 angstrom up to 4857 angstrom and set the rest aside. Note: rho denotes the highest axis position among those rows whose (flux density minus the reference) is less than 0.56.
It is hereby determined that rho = 4856.24 angstrom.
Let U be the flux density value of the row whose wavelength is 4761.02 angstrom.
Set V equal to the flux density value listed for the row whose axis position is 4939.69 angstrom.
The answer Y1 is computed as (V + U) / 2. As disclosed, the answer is 21.7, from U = 22.67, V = 20.69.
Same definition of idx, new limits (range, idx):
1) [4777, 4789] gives 264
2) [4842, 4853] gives 231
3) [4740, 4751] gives 247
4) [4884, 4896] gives 251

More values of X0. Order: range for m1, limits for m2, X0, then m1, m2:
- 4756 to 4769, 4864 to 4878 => -0.88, 0.58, 0.707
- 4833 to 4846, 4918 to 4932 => -1.28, 0.61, 0.666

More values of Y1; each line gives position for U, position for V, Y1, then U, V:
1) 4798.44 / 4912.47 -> 21.7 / 22.15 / 21.23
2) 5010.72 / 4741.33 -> 21.5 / 20.45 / 22.57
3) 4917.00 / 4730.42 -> 21.7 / 20.69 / 22.66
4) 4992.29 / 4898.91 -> 20.8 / 20.82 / 20.87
